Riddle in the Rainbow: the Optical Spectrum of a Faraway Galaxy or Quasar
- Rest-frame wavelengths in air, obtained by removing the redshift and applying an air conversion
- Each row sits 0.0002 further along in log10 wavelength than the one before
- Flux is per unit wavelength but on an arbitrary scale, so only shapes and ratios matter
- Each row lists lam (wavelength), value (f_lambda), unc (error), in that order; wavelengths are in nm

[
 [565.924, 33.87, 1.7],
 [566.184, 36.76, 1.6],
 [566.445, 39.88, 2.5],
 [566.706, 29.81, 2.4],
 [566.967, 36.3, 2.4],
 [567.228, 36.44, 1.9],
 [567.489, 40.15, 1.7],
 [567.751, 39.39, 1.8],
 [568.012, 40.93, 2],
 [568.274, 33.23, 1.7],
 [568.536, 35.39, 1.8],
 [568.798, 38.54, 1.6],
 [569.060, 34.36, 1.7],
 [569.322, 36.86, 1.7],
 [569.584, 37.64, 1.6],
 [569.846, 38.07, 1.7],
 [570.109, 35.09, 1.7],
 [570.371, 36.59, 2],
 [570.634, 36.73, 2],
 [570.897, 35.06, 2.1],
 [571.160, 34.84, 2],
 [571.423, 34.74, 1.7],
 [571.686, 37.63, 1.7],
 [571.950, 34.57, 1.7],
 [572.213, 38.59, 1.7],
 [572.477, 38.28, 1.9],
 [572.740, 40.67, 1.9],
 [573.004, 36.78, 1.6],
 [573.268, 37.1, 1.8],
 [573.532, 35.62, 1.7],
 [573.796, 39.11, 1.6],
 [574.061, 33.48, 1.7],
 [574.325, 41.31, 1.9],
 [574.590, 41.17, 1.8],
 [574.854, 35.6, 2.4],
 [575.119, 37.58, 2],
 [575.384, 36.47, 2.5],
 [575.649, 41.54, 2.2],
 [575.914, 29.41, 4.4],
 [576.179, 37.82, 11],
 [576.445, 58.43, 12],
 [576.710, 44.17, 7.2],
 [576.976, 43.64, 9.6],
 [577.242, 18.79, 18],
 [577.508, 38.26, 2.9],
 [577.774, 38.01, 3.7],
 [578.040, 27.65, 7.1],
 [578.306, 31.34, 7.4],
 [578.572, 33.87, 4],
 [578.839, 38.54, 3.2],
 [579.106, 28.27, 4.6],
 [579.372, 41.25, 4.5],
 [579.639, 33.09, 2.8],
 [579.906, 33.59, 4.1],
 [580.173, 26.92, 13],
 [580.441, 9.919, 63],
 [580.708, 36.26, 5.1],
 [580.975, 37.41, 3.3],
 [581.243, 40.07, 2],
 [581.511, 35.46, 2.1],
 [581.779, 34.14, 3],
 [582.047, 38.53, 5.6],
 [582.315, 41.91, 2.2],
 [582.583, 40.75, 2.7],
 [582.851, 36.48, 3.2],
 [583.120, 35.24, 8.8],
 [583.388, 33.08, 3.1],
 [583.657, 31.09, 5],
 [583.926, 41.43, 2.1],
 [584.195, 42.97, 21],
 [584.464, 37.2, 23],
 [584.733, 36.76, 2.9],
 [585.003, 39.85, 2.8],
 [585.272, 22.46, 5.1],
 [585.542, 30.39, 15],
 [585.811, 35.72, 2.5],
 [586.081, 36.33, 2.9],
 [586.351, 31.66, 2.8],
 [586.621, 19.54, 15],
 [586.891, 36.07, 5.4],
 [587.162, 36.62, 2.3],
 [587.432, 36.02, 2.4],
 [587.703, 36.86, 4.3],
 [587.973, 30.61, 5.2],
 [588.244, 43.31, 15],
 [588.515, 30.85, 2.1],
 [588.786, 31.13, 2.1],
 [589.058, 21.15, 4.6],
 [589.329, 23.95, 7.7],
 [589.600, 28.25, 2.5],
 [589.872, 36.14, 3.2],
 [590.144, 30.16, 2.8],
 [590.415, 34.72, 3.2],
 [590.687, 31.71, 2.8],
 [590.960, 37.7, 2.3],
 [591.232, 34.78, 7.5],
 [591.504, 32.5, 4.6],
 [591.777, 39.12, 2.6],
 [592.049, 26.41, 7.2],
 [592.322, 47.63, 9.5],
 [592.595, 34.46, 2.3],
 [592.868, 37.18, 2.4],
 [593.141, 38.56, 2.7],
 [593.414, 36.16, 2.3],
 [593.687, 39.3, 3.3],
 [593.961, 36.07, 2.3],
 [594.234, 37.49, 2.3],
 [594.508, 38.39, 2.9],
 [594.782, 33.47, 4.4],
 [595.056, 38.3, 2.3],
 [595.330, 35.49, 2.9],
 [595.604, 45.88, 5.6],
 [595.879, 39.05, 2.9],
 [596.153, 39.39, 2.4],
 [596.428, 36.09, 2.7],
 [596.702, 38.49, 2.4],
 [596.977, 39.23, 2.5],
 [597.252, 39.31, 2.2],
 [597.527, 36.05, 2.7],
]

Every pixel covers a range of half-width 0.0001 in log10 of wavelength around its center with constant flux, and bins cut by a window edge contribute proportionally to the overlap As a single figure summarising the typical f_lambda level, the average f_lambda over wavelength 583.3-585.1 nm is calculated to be 37.5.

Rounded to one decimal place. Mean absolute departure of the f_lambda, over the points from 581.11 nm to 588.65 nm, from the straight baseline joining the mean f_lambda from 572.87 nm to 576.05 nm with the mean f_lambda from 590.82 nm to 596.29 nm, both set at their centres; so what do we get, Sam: 4.1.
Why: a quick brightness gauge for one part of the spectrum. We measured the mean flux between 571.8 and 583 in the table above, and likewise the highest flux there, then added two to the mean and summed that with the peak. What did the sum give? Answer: 96.7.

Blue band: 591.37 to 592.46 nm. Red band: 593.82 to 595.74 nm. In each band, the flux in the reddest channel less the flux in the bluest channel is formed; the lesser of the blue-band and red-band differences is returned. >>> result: 10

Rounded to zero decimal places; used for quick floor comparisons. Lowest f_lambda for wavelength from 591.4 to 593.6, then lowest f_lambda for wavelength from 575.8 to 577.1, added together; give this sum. 56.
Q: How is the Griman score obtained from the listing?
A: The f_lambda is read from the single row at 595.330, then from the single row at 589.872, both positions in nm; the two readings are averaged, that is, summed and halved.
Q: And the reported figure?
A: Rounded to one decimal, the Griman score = 35.8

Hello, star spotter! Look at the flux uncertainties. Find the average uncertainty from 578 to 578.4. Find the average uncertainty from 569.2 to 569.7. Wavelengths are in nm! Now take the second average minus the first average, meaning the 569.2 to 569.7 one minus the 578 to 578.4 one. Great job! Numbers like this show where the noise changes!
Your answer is -6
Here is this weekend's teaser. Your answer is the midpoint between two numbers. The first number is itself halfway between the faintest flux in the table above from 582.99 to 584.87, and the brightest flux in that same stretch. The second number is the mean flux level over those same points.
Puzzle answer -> 36.9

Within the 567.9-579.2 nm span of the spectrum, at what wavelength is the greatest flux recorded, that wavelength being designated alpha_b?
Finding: 576.445 nm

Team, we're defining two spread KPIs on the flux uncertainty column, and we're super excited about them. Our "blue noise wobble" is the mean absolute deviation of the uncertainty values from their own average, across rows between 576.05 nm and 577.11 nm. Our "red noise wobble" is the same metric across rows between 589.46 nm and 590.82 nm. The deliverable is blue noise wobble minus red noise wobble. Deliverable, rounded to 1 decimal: 1.3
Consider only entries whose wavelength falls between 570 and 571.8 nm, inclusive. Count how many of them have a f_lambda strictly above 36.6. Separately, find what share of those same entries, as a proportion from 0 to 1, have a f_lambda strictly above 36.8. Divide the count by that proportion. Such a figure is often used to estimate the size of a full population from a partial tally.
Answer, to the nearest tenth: 14.0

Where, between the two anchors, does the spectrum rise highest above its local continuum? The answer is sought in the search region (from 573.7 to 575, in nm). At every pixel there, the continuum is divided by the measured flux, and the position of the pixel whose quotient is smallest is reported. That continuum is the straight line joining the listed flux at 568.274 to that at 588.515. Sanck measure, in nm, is 574.325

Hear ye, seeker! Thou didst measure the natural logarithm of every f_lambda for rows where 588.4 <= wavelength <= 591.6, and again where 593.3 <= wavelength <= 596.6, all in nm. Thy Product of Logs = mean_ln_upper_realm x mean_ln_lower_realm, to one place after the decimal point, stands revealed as 12.4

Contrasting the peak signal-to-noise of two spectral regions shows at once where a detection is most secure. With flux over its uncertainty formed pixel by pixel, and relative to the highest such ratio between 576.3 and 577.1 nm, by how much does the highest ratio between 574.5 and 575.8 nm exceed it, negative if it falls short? 16.7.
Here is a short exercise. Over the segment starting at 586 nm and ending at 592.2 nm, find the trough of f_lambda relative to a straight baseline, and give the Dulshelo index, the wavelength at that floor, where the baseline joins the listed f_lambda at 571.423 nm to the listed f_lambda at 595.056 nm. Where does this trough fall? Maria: 586.621 nm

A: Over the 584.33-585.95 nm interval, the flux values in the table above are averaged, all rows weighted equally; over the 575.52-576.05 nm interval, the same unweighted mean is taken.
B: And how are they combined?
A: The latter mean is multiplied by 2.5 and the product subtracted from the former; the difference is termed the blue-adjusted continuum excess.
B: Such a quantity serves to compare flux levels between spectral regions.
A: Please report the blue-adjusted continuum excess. -55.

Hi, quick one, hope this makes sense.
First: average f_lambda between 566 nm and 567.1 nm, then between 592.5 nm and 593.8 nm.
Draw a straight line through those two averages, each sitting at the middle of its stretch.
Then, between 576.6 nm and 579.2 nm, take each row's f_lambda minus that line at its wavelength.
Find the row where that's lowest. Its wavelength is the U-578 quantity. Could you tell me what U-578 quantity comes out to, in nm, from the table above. 577.242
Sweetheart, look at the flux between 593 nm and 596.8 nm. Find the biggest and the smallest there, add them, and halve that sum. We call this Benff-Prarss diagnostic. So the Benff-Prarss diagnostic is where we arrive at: 40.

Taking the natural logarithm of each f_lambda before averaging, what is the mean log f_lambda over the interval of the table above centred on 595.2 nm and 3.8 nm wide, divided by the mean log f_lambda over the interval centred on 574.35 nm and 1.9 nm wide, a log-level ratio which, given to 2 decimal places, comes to 1.00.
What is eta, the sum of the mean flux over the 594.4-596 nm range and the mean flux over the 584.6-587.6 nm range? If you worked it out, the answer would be 71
